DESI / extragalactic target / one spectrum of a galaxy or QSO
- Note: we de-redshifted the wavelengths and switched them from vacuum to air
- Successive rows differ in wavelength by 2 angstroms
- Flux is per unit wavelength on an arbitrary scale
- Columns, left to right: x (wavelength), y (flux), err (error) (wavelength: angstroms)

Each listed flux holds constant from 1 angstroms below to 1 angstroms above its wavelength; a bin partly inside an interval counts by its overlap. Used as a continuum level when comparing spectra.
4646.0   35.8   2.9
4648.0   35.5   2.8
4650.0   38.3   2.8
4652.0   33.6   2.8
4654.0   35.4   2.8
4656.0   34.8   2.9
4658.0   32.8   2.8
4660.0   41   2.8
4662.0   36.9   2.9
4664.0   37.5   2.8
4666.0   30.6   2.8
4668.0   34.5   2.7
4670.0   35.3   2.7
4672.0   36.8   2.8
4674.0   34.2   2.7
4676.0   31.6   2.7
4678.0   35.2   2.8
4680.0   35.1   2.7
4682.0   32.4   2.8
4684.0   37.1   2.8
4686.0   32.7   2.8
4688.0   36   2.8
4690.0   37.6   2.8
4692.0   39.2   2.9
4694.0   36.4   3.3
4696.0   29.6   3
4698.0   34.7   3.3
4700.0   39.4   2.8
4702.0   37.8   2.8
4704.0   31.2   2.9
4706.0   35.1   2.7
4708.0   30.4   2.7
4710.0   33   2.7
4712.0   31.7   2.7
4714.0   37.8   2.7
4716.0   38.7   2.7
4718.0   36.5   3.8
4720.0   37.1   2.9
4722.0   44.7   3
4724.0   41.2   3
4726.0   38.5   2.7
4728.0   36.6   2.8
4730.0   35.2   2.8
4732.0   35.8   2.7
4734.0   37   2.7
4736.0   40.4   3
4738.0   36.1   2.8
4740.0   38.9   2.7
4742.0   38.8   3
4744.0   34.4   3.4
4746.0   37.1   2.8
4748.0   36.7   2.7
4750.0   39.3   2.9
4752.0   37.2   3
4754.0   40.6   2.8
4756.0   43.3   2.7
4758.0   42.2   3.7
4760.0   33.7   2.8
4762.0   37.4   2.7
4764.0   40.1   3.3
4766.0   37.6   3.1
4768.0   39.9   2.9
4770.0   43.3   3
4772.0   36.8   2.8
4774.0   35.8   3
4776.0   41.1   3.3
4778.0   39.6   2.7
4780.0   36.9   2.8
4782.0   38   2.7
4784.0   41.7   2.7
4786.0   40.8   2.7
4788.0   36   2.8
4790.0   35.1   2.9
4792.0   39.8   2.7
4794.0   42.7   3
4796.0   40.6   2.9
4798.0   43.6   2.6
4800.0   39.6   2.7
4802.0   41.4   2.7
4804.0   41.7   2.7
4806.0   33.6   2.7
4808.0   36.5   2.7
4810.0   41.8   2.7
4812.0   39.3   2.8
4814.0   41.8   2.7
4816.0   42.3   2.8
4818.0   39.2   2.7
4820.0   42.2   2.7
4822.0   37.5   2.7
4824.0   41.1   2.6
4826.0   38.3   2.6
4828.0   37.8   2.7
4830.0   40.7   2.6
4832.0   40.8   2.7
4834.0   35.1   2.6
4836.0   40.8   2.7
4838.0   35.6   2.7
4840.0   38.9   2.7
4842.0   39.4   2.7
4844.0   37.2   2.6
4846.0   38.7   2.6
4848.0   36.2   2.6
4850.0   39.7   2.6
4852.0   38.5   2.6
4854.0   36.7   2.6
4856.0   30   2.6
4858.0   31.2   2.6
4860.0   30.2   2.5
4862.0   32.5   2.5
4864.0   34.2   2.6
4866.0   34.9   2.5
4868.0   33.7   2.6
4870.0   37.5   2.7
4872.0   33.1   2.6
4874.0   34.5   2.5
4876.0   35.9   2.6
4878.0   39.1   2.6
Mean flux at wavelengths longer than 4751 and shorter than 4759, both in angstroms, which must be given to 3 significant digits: 40.8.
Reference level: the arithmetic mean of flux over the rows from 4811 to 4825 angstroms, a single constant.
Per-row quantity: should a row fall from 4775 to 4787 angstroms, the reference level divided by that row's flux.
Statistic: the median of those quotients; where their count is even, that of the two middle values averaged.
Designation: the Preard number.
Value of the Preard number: 1.01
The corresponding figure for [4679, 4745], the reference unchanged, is 1.11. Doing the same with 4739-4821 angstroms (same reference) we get 1.02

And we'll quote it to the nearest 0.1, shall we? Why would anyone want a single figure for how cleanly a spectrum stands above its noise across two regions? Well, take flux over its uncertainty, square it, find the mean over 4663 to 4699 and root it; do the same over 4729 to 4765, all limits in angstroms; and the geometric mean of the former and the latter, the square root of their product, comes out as 12.7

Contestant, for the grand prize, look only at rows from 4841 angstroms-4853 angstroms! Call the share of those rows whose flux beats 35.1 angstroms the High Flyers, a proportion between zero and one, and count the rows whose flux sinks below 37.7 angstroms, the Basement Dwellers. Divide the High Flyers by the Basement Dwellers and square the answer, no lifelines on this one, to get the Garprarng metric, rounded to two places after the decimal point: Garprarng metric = 0.25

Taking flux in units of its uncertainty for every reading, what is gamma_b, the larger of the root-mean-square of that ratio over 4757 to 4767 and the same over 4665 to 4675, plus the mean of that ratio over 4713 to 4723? 25.7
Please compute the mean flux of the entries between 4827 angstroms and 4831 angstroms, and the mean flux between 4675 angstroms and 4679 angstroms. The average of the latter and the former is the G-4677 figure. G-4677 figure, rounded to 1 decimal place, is 36.3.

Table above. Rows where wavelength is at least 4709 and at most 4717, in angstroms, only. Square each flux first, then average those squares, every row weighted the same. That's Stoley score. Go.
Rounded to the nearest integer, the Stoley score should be 1255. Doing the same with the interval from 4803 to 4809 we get 1400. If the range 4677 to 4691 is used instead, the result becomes 1239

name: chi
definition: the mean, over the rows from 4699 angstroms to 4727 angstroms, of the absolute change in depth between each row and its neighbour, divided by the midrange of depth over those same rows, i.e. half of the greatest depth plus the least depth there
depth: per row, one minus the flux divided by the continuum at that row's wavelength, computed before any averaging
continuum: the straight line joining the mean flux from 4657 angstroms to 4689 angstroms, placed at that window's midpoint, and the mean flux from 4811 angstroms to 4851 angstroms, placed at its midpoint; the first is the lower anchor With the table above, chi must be -2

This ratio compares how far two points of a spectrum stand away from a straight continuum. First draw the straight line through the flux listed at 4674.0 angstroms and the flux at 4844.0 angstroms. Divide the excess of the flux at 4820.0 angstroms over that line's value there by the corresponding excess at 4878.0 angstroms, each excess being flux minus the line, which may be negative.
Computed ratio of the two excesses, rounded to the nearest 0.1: 4.2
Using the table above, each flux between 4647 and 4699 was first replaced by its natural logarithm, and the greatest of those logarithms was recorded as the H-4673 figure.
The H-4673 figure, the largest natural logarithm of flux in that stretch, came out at 3.71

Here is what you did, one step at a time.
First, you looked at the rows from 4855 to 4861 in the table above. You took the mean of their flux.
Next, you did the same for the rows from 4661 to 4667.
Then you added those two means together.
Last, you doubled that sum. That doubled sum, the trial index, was 131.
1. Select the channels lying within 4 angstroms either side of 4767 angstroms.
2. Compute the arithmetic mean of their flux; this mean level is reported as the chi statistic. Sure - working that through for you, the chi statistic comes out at 40.2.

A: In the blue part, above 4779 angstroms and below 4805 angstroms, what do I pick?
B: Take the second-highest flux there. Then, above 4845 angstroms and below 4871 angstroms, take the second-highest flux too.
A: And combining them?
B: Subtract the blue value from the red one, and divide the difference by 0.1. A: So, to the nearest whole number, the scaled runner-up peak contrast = -40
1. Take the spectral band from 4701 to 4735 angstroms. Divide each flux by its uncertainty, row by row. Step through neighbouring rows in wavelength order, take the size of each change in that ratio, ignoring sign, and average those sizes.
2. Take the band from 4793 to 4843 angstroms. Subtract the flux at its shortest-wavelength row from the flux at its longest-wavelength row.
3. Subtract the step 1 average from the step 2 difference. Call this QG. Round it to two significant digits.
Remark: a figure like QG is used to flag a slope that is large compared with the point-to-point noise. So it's -4.9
